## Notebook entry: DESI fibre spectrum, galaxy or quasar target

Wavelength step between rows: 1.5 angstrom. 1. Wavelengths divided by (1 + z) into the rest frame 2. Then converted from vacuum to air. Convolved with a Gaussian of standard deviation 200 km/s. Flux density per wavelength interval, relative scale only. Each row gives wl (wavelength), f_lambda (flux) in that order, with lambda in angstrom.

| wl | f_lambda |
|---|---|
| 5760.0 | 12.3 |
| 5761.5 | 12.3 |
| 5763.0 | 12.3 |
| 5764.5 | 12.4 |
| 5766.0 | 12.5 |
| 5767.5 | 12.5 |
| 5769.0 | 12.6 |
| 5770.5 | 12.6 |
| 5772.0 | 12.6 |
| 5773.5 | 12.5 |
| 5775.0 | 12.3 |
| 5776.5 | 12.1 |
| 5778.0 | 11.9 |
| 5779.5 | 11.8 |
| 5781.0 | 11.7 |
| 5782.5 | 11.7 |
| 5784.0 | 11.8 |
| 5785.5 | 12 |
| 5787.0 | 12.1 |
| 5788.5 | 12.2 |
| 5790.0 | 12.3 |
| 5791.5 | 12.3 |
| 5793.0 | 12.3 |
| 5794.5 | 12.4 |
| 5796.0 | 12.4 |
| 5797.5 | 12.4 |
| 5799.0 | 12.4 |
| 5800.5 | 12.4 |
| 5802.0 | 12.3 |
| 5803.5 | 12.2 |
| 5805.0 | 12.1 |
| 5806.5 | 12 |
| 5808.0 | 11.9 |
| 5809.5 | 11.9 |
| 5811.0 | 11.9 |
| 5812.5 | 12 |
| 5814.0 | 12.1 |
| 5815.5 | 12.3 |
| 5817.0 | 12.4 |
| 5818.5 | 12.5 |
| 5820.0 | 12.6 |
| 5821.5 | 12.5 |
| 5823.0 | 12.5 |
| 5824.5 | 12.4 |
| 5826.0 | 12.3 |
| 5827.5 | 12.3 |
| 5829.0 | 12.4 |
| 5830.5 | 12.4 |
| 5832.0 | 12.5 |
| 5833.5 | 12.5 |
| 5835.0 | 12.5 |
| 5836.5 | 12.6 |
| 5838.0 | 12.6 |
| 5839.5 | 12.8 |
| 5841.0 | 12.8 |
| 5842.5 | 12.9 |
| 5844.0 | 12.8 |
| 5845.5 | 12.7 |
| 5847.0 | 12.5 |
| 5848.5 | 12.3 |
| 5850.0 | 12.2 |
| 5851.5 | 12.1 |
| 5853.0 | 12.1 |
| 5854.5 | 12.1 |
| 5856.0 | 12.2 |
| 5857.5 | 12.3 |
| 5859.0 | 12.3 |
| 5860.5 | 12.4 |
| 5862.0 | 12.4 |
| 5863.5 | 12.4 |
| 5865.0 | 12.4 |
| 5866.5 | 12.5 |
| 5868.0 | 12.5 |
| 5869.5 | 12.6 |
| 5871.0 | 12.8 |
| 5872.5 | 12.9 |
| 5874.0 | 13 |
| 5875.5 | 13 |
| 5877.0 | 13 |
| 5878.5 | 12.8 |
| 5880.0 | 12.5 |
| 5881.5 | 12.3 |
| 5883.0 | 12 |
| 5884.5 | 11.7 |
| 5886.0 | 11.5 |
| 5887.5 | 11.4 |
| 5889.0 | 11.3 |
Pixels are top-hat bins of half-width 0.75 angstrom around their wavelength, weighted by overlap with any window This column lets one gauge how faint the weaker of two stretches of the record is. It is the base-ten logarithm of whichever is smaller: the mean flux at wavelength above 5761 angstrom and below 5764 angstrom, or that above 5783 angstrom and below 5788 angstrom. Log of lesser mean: 1.08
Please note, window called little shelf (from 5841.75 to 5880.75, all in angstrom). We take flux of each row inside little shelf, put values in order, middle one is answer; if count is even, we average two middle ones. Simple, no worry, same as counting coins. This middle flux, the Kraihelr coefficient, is 12.5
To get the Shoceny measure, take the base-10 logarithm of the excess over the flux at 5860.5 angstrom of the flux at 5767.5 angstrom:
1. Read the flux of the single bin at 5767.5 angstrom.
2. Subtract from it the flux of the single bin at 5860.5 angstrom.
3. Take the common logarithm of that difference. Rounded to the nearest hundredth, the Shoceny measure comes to -1.00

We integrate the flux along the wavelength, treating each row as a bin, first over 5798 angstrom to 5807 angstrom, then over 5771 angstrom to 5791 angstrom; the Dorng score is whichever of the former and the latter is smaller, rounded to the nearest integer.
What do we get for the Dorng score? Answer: 110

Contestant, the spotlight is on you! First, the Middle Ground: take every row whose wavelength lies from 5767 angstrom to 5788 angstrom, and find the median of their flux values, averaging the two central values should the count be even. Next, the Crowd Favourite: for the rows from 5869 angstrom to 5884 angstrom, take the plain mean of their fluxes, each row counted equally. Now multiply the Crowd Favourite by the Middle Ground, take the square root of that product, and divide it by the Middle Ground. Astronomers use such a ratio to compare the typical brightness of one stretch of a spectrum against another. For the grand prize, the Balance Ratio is 1.02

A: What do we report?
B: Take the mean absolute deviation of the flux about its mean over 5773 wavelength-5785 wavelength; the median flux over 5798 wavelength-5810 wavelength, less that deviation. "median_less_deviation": 11.9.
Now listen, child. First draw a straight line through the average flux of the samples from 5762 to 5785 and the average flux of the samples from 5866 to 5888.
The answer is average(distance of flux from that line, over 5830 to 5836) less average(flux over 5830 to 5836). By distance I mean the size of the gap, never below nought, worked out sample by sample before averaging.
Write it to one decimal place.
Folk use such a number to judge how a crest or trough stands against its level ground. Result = -12.3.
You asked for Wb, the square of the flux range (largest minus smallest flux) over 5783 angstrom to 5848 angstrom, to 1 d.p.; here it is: 1.2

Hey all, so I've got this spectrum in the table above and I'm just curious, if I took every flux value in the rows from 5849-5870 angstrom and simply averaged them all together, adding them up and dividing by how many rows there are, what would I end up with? 12.32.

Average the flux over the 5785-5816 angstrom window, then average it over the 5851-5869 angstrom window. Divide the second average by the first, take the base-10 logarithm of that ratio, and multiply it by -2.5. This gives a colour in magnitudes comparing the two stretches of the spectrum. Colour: -0.011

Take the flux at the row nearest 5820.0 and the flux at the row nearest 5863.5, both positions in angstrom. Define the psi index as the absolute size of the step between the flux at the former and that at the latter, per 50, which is 0.0040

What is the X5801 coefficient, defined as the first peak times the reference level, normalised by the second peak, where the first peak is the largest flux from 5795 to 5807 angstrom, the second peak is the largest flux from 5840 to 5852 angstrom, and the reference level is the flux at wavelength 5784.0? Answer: 11.3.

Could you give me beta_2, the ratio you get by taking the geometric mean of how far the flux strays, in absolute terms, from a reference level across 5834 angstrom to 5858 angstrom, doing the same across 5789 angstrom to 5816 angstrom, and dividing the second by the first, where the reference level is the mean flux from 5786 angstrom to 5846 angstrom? 0.50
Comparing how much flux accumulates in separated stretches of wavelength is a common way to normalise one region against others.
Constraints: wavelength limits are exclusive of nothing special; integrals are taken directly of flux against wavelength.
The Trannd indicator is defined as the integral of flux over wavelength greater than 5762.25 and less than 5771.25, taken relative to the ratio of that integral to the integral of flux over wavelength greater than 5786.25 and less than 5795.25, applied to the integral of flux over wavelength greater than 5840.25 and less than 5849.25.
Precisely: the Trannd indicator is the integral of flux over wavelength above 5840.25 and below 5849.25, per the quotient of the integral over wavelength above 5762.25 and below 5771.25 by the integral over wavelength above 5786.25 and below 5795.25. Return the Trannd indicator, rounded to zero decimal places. 112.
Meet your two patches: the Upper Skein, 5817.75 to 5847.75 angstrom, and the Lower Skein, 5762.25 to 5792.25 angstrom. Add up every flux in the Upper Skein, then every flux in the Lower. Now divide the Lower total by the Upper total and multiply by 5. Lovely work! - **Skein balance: 4.86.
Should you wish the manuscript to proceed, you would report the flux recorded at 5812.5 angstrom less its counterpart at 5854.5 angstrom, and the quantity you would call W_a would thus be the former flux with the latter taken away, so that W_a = -0.1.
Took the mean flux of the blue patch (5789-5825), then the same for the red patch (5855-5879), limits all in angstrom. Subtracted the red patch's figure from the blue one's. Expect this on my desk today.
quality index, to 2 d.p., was -0.32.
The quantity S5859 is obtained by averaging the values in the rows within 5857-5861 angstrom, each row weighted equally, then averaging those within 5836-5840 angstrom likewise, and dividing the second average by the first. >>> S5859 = 1.03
